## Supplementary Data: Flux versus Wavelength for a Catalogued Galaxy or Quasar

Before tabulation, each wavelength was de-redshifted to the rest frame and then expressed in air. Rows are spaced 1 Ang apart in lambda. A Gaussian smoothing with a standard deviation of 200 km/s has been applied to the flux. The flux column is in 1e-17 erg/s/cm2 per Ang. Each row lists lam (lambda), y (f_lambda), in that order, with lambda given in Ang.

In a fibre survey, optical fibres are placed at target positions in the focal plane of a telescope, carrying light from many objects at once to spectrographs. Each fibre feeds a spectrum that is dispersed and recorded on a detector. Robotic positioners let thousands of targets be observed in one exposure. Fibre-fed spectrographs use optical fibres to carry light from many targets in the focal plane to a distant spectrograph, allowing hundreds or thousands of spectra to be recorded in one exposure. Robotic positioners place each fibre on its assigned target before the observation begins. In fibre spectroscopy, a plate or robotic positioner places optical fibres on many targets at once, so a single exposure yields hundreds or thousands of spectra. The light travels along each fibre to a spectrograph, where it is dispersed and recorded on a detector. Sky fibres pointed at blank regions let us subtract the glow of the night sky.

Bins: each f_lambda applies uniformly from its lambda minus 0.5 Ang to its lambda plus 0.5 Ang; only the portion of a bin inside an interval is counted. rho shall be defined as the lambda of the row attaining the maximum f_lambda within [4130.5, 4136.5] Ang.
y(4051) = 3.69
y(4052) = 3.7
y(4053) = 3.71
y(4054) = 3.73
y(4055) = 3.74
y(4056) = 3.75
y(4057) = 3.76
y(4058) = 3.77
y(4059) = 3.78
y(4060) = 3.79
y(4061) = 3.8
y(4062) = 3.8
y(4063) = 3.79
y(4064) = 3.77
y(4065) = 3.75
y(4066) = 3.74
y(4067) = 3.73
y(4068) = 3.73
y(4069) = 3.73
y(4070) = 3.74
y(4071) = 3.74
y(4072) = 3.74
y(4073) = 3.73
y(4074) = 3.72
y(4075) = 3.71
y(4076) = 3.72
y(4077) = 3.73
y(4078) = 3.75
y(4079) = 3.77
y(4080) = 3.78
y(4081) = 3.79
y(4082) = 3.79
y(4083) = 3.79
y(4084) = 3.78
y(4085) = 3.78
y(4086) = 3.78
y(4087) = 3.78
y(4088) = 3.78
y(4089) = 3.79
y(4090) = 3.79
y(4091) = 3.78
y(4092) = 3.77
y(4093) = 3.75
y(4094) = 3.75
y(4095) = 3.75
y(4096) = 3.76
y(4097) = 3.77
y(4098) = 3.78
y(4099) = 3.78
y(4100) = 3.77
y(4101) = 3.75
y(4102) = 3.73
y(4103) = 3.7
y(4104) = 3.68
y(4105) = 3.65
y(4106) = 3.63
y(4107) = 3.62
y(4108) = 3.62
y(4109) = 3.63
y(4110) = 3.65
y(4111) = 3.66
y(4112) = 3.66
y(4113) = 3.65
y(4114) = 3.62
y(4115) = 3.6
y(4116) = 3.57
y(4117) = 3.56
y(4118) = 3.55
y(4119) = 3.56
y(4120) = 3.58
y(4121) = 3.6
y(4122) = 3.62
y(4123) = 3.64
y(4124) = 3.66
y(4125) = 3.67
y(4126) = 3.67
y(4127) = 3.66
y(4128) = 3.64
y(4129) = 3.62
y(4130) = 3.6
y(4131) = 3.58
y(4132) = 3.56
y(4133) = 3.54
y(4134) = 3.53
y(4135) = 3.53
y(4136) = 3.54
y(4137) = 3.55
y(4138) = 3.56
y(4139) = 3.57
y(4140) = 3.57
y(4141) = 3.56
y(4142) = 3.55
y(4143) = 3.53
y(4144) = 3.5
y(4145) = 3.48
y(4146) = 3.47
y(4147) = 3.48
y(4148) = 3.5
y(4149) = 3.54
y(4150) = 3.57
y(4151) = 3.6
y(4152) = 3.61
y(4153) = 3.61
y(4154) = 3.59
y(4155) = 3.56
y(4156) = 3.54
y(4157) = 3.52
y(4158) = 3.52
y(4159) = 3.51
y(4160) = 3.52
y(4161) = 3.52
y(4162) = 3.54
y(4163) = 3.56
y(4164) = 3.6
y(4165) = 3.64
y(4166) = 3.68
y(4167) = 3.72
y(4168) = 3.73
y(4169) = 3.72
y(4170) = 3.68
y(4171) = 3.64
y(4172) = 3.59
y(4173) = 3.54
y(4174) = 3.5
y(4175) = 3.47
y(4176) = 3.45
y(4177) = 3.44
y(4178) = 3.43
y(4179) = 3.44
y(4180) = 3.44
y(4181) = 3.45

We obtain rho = 4131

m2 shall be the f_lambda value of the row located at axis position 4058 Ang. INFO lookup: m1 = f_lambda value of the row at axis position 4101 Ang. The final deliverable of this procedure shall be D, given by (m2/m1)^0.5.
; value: 1.00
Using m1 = 3.75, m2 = 3.77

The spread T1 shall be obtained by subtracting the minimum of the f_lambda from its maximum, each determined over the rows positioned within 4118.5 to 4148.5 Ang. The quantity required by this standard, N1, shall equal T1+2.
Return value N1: 2.20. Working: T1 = 0.20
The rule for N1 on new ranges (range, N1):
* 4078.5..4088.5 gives 2.02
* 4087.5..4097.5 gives 2.04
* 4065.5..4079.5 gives 2.06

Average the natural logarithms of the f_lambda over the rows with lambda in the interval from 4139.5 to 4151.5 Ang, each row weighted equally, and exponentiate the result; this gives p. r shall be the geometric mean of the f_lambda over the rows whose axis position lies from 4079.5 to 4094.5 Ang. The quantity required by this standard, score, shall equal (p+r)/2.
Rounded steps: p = 3.53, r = 3.78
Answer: 3.65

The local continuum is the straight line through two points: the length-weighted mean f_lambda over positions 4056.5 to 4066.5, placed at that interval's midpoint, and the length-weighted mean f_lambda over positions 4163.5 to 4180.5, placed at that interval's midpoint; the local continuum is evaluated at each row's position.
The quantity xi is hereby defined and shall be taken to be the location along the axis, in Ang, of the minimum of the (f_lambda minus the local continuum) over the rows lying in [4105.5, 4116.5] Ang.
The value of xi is 4116 Ang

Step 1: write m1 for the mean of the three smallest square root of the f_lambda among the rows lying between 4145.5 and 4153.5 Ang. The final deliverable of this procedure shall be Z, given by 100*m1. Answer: 186.6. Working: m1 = 1.87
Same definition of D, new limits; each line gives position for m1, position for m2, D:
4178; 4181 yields 1.00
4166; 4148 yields 0.98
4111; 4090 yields 1.02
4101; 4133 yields 0.97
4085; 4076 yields 0.99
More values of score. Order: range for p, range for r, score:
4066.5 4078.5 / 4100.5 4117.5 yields 3.69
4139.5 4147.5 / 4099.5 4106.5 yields 3.61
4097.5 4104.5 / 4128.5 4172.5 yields 3.66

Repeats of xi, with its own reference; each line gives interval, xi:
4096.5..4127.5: 4118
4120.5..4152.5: 4146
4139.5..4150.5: 4146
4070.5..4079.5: 4075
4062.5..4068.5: 4067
